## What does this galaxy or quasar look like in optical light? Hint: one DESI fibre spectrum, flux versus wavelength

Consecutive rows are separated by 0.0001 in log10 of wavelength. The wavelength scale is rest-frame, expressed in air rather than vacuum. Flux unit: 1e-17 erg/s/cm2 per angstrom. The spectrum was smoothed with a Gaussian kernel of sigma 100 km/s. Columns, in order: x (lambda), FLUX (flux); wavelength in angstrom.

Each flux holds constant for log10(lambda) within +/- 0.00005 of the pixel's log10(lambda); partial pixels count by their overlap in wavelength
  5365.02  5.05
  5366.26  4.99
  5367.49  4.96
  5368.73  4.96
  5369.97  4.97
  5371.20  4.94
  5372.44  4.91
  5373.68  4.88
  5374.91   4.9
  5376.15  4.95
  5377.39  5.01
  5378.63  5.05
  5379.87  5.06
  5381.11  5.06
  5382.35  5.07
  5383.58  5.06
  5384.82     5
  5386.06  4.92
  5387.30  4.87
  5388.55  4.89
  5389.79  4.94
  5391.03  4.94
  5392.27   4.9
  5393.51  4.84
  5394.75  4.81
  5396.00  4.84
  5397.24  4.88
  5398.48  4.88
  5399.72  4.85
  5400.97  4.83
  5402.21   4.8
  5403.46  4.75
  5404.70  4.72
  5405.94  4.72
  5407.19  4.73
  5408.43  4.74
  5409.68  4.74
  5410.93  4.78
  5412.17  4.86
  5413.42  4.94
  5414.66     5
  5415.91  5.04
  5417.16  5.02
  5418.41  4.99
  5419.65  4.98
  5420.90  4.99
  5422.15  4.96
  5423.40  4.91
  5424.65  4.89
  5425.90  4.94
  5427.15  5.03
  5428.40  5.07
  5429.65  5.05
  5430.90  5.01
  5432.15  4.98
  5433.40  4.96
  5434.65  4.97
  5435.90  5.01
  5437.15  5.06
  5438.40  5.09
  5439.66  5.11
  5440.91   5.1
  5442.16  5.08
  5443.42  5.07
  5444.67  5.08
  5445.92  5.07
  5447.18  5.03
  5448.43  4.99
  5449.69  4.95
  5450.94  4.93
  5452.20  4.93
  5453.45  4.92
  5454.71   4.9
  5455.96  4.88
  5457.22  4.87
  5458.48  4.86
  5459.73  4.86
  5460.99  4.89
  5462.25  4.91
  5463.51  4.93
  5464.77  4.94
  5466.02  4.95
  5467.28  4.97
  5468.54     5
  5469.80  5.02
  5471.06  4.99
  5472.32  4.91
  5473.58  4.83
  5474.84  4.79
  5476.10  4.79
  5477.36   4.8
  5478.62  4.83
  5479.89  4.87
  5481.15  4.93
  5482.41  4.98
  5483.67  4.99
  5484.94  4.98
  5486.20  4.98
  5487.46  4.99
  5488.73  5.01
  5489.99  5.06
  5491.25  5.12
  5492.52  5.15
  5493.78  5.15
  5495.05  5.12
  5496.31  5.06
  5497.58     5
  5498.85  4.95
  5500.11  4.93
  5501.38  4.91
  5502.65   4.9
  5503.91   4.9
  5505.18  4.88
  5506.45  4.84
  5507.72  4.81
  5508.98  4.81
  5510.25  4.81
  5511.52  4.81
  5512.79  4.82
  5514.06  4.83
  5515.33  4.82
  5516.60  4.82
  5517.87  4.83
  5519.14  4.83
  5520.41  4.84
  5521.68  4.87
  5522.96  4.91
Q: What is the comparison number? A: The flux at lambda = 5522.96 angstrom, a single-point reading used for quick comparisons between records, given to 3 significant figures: 4.91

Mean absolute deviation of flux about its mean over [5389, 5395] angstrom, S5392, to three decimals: 0.049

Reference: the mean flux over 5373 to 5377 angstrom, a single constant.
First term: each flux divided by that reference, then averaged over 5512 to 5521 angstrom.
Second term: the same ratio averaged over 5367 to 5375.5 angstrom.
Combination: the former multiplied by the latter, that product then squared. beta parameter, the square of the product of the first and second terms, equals 0.97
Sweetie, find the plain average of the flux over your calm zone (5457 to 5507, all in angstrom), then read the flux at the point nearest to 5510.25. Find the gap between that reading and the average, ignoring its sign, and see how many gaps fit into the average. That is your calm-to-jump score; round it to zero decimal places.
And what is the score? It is 36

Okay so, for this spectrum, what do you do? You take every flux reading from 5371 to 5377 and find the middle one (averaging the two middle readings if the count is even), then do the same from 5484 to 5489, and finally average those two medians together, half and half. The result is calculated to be 4.95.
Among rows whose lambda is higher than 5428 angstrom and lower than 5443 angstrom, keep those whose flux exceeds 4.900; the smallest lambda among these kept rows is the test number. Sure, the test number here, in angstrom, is 5428.40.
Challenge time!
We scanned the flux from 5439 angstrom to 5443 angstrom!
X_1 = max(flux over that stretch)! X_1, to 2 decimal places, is 5.11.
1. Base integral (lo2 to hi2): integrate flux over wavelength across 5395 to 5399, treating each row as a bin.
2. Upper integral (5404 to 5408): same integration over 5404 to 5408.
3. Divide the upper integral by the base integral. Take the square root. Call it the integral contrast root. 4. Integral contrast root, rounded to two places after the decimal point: 0.99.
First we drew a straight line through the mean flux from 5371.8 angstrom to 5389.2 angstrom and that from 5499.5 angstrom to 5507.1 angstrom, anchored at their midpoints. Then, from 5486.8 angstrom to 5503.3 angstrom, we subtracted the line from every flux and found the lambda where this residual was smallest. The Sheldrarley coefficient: 5502.65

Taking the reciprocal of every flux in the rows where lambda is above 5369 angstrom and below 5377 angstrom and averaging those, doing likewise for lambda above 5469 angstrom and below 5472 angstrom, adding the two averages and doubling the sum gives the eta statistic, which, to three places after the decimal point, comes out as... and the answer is 0.806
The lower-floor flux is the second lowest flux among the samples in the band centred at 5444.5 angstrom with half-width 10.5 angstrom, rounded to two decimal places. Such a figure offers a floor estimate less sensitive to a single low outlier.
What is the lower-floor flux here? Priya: 4.92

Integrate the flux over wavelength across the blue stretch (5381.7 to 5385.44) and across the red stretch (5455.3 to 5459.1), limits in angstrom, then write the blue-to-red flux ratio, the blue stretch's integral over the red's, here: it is 1.022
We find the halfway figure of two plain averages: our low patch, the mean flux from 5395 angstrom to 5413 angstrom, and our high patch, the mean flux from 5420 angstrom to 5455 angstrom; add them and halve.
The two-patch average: 4.90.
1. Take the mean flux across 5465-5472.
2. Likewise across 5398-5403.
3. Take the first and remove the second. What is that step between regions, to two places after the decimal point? 0.15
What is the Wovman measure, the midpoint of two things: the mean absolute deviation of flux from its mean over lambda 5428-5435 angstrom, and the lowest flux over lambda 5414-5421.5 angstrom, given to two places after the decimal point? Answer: 2.51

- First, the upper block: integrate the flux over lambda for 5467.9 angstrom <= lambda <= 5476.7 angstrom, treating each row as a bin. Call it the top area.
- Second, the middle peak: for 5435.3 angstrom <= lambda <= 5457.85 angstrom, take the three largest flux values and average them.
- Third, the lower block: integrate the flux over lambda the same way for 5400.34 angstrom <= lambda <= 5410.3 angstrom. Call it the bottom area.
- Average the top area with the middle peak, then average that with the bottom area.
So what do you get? 36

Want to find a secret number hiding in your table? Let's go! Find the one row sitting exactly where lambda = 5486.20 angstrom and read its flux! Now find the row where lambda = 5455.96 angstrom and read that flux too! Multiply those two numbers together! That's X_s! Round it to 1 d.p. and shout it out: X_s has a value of 24.3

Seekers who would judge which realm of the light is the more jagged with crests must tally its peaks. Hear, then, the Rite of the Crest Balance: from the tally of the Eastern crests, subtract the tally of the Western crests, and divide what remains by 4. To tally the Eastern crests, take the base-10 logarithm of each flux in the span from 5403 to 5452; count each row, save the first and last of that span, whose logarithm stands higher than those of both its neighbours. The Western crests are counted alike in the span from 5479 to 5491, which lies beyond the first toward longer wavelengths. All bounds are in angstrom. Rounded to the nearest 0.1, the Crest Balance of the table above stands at 1.0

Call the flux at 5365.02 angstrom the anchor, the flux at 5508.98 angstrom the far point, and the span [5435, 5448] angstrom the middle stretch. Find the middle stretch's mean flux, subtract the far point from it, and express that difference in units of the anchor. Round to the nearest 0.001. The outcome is 0.051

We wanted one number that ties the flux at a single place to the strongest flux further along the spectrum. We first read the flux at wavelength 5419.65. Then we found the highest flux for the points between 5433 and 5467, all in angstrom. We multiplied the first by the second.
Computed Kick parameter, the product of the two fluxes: 25.4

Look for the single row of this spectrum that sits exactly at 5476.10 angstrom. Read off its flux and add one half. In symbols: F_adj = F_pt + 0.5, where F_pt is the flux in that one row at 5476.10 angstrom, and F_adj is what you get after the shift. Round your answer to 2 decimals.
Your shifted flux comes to 5.29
